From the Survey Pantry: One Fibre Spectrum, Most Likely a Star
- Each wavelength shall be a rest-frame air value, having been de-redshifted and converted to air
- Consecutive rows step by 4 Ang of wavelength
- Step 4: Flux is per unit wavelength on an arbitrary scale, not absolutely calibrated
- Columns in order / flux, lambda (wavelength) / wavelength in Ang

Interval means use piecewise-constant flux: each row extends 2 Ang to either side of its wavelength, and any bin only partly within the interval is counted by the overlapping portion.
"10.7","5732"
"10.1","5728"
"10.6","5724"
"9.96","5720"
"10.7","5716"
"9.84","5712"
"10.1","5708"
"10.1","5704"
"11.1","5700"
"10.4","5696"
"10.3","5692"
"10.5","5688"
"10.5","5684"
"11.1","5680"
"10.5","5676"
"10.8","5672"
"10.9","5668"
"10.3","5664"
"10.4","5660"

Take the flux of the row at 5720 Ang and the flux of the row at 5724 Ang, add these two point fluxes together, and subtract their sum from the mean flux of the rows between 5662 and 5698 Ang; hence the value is -10.0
